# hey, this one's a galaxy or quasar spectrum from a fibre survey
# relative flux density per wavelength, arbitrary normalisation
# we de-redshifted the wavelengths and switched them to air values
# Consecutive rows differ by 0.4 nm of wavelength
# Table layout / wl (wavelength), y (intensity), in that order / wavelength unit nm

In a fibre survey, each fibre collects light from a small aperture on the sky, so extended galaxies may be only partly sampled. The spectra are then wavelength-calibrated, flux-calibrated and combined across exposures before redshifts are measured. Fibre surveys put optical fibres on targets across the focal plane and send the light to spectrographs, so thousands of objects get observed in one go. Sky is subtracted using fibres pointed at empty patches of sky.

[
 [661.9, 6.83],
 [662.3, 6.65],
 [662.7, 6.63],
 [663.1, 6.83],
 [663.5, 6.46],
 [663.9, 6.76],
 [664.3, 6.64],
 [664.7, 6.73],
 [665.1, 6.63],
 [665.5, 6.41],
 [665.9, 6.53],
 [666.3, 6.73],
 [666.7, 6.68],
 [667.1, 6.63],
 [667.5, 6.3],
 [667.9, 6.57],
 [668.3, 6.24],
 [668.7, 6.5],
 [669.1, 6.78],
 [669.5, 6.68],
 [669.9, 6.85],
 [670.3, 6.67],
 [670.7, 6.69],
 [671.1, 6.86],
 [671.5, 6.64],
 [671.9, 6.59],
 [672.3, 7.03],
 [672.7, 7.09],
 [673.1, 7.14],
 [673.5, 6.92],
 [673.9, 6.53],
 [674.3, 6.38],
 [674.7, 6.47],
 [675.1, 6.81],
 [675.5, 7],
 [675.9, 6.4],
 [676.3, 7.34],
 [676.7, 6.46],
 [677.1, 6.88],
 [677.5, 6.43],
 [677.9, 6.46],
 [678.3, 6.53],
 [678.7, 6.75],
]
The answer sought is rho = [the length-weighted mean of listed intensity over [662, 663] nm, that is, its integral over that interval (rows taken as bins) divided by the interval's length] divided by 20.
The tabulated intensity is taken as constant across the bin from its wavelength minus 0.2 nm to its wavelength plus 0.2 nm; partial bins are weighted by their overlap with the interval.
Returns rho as 0.334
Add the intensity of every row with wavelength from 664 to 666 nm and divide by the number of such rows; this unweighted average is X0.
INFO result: 6.59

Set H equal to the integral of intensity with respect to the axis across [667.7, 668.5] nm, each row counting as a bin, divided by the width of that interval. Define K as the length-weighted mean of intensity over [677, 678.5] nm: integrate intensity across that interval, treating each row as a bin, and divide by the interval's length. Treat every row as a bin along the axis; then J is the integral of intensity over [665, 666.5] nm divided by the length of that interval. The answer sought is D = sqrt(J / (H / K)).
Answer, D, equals 2.59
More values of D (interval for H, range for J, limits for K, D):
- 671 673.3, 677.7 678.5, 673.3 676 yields 2.50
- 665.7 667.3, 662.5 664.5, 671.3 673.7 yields 2.63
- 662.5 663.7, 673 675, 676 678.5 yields 2.59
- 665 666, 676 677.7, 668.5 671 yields 2.64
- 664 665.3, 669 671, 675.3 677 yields 2.62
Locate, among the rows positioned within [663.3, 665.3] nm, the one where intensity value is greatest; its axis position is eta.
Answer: 663.9 nm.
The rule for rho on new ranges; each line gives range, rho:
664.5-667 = 0.331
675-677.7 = 0.338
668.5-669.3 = 0.332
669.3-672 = 0.336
